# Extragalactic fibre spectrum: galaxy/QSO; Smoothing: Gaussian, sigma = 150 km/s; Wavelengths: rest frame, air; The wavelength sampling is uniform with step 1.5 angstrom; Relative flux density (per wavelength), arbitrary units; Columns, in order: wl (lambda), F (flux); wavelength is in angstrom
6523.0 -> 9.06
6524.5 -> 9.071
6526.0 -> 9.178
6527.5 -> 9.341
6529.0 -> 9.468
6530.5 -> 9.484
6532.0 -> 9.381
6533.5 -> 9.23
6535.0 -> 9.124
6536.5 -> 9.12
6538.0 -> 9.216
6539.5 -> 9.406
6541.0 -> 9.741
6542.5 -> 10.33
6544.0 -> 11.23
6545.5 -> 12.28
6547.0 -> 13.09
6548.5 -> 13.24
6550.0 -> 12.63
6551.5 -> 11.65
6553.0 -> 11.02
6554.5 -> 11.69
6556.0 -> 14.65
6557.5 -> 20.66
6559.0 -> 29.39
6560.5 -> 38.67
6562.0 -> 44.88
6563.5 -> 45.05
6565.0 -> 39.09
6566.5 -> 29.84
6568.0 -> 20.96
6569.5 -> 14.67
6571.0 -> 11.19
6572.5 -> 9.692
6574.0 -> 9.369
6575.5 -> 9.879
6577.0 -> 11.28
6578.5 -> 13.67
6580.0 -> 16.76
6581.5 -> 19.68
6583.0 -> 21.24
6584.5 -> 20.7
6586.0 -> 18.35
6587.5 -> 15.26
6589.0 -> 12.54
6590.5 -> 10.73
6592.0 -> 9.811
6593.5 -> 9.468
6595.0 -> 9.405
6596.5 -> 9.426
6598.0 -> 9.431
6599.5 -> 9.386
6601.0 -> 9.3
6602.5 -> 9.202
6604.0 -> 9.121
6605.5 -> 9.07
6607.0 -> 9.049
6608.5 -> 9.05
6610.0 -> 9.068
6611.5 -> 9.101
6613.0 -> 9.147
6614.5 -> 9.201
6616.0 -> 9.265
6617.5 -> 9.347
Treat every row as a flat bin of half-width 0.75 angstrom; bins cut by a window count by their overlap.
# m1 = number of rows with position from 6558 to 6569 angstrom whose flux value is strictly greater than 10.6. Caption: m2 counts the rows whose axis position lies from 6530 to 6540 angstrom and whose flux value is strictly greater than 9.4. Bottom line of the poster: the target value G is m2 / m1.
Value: 0.3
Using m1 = 7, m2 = 2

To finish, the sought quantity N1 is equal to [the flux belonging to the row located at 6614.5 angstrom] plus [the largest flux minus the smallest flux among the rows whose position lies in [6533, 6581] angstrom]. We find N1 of 45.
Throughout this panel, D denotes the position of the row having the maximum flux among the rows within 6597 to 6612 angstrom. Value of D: 6598.0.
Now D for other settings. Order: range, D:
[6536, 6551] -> 6548.5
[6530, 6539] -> 6530.5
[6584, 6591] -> 6584.5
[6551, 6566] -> 6563.5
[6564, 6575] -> 6565.0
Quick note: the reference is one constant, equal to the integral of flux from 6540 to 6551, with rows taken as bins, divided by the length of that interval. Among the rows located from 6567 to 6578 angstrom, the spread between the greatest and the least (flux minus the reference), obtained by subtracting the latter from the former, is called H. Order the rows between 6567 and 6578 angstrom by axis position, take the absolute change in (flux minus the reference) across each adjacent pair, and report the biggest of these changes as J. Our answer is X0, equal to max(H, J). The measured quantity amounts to 12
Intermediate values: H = 12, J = 6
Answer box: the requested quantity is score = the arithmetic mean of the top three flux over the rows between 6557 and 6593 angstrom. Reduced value 43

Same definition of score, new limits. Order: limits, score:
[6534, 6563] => 38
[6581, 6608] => 21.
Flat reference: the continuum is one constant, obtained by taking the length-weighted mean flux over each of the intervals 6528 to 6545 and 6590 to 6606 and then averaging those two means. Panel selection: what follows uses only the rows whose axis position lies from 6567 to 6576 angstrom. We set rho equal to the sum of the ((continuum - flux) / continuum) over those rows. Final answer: -2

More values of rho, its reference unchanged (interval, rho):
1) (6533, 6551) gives -1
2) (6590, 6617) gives 0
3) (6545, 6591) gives -30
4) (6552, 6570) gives -22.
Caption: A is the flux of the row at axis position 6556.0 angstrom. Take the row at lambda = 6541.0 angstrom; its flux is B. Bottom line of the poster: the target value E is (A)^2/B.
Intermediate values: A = 14.65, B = 9.741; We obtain 22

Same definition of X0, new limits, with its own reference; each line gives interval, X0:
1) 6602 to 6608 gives 0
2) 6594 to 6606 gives 0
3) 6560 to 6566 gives 6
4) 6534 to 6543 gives 1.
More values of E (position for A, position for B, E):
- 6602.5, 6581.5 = 4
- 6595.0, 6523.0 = 10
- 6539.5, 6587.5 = 6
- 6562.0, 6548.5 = 152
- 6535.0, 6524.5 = 9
